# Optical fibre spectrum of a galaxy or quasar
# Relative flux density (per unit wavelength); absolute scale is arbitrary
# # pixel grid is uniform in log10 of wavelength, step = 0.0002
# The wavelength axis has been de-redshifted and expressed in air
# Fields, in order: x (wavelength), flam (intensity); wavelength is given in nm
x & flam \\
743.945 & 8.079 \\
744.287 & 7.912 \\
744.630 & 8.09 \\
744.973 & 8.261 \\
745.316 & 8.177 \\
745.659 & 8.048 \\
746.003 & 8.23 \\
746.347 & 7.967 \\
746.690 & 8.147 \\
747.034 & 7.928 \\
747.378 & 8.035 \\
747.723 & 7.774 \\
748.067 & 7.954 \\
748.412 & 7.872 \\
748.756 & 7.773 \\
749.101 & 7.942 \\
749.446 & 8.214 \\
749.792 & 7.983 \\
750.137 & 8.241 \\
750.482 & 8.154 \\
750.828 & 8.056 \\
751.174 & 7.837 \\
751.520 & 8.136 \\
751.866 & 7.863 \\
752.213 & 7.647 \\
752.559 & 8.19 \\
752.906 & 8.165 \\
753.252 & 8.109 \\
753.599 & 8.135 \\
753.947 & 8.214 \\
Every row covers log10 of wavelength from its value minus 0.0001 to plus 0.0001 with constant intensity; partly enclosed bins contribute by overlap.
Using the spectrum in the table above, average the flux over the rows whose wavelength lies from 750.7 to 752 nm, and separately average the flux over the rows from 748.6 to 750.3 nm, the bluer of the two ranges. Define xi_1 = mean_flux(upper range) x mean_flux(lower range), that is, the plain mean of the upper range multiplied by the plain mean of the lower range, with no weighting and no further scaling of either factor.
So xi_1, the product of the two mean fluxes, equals 64.0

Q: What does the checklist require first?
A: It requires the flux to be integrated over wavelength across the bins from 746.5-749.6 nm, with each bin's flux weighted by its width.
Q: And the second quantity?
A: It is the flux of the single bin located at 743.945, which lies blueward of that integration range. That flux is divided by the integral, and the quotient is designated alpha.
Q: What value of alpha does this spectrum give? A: 0.33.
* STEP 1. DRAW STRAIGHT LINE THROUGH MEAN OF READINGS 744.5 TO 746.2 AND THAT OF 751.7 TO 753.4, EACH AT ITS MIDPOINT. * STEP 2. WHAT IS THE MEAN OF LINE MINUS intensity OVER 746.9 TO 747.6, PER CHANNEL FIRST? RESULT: 0.14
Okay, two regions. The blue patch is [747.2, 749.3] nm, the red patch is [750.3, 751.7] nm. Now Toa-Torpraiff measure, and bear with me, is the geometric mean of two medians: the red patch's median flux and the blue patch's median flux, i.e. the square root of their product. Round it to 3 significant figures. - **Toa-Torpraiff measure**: 8.00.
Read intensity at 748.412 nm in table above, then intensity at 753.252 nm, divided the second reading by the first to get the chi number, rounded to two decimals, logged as 1.03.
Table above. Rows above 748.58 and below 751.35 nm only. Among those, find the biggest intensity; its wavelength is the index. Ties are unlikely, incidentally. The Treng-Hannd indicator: 750.137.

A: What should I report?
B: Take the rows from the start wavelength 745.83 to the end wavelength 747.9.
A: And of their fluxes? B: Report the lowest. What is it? 7.774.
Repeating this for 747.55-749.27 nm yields 7.773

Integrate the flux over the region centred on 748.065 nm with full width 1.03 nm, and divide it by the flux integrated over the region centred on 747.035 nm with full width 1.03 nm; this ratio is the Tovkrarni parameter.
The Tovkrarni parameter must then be 0.98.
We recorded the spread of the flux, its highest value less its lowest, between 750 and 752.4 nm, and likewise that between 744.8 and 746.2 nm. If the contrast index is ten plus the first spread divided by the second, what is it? 12.8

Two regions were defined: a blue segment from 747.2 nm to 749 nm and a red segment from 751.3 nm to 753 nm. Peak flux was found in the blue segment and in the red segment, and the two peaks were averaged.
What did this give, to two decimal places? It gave 8.11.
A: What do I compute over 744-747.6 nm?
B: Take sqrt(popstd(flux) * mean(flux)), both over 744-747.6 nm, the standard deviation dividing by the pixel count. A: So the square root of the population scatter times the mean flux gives 0.97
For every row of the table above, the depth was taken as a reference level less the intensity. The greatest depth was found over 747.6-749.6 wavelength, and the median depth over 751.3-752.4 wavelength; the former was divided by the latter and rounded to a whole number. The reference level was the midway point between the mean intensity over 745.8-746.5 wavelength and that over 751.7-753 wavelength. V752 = 2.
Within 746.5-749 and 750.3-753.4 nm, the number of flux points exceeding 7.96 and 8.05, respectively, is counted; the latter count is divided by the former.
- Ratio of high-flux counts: 3.0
